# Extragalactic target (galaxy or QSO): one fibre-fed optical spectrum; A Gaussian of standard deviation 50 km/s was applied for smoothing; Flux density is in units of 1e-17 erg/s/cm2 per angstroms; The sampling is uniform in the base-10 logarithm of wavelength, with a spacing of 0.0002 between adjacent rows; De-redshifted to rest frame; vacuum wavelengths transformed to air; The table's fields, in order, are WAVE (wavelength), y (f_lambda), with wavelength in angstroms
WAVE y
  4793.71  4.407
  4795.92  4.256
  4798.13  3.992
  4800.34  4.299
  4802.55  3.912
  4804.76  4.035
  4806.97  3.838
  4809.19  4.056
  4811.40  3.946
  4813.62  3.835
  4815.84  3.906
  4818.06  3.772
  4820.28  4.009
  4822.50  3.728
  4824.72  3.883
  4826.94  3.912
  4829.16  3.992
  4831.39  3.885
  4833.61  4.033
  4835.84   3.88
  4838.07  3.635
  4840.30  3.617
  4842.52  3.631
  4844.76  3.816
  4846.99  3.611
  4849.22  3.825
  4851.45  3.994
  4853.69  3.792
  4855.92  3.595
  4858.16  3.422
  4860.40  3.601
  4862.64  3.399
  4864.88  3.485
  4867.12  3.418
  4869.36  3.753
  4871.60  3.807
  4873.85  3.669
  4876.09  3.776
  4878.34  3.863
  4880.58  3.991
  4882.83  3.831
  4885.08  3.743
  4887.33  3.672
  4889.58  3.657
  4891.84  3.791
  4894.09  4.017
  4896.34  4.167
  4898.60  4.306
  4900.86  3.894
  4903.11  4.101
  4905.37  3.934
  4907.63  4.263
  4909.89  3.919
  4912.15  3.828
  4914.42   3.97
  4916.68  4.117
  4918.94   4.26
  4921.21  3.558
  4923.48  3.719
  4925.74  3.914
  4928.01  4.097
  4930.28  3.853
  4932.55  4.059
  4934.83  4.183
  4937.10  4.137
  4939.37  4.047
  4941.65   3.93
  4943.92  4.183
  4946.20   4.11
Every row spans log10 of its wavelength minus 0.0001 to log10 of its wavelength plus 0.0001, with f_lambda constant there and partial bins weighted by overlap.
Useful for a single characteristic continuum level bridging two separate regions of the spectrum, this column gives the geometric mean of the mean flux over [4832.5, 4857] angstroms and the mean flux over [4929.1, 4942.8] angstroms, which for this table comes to 3.90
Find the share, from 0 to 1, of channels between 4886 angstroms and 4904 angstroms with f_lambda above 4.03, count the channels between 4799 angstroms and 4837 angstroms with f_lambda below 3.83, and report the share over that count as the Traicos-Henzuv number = 0.19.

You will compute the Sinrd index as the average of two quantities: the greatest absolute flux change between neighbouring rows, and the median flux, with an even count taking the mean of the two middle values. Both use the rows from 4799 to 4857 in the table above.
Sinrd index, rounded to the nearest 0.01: 2.13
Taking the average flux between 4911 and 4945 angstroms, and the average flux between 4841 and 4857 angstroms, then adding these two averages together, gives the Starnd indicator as 7.74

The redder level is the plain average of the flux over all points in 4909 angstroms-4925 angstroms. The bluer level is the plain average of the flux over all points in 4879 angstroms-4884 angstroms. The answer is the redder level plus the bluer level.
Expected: 7.82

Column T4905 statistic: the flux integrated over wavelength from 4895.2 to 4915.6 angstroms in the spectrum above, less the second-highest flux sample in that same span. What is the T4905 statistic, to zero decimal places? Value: 78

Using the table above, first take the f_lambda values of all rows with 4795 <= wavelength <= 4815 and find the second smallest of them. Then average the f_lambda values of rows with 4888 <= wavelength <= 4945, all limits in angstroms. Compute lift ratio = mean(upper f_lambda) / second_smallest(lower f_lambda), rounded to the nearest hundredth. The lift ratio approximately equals 1.04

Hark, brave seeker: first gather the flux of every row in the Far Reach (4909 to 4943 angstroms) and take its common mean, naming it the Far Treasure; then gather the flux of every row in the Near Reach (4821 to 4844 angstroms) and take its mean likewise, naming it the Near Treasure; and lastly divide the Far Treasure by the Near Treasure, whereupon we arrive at 1.04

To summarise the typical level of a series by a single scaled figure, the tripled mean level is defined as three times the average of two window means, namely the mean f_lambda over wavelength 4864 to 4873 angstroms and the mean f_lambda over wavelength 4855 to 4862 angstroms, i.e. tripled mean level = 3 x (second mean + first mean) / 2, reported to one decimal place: 10.7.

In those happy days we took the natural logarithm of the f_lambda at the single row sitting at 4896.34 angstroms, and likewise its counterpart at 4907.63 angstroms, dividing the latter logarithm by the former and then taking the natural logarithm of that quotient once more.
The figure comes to 0.02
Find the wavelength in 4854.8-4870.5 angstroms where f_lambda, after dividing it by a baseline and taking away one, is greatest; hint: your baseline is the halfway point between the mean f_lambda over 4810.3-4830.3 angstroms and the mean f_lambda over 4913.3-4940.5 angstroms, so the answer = 4869.36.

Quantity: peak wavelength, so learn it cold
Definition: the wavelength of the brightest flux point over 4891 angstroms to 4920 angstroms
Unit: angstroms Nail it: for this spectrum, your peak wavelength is 4898.60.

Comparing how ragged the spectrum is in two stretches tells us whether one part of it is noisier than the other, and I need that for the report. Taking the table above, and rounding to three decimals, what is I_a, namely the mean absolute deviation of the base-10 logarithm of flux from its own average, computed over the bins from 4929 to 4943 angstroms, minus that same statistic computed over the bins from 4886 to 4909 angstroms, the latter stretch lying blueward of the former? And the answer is -0.010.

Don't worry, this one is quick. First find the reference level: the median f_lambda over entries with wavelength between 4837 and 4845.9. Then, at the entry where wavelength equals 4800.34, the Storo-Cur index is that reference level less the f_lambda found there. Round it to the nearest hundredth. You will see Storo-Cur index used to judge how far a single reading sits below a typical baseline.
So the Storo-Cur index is -0.67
